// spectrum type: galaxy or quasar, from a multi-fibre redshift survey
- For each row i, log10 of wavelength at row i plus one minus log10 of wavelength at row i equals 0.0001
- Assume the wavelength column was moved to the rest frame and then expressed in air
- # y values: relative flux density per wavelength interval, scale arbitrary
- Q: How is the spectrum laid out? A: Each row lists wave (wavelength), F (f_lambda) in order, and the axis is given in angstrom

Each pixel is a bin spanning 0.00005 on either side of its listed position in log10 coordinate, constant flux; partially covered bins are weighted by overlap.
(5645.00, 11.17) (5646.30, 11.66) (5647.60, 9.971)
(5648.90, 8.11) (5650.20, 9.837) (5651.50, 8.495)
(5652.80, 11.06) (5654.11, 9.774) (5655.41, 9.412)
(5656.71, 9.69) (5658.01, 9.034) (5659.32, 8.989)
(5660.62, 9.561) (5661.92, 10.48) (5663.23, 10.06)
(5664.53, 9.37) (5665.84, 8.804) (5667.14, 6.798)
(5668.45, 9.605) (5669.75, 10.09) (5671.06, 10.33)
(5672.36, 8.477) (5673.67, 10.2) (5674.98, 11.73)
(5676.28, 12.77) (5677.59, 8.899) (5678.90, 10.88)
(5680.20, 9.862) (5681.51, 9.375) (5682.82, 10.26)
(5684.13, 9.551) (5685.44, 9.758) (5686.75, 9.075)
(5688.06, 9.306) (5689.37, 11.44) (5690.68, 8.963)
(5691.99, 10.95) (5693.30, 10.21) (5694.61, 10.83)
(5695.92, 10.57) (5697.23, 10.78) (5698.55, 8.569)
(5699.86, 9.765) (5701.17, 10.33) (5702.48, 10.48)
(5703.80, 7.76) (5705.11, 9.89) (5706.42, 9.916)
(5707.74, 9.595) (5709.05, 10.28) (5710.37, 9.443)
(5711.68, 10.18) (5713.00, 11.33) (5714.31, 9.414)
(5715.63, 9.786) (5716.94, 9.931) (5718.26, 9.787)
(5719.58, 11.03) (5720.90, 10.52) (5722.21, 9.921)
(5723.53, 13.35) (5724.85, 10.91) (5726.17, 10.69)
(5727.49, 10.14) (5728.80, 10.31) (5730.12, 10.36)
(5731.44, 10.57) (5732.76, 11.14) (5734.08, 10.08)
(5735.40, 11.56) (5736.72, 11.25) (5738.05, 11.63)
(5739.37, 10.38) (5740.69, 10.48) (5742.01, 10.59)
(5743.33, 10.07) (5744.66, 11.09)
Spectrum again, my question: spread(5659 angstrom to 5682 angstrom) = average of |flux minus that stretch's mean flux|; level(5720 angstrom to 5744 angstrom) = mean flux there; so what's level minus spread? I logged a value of 9.86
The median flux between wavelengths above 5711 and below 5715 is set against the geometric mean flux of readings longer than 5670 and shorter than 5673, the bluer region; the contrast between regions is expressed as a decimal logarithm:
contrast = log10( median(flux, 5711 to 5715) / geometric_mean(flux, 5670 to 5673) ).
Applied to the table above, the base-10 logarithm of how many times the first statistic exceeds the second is 0.04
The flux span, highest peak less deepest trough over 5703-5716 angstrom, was 3.6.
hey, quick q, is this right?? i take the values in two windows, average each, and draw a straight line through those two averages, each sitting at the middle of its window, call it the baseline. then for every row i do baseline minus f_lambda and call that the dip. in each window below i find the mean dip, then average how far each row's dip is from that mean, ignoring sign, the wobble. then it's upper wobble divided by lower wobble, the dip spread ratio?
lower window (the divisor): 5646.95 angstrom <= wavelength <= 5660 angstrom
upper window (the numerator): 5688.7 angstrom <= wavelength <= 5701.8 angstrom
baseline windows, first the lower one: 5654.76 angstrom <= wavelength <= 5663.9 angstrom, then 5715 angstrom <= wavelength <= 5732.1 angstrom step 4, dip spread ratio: 1.1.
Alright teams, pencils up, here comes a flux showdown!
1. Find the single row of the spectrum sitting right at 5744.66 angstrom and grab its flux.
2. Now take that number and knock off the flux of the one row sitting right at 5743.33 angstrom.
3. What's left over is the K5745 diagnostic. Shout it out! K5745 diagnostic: 1.0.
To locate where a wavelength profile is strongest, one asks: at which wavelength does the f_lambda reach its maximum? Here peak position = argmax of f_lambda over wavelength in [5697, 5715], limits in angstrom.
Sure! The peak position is 5713.00 angstrom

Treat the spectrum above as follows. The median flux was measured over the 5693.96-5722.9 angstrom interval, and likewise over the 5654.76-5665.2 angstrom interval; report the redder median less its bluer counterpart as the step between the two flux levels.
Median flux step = 0.44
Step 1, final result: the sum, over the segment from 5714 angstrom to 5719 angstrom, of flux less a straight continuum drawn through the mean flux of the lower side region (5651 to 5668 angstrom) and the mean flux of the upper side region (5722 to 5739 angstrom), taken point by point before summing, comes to -3.5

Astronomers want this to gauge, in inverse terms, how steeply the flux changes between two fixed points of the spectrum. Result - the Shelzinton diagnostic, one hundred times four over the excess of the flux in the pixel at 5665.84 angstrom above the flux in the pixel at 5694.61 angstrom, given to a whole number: -197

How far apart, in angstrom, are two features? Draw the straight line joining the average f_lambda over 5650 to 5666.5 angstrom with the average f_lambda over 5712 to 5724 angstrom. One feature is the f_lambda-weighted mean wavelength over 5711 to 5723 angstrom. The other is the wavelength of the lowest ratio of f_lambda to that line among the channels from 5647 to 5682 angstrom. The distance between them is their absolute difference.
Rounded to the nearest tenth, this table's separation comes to 49.8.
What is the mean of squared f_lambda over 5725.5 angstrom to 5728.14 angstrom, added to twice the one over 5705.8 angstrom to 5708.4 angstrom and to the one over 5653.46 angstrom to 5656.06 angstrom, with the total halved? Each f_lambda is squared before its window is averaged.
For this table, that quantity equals 195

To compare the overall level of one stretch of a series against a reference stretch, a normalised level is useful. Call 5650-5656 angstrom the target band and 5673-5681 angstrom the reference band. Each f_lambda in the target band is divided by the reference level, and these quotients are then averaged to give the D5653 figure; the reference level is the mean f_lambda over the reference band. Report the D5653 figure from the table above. 0.91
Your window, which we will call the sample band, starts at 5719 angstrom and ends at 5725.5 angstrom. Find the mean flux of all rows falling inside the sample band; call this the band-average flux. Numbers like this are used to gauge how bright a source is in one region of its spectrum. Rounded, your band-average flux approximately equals 11.1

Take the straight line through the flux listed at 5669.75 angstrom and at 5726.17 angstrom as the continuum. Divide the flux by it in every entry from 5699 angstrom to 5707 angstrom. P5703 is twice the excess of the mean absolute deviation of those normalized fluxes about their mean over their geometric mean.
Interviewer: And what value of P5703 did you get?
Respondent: -1.723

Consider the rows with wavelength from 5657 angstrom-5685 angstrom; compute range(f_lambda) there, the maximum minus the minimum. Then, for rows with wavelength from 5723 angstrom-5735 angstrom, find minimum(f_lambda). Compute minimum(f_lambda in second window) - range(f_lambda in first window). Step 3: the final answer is 4.1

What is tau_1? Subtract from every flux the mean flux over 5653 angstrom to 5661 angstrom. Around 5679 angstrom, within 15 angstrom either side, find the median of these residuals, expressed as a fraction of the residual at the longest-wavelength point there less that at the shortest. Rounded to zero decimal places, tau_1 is 0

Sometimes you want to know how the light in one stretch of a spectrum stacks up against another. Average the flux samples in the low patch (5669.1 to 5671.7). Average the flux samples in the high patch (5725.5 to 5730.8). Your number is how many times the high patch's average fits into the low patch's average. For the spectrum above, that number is 0.98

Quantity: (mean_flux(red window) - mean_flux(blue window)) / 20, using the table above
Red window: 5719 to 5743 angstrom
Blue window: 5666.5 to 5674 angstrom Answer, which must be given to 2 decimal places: 0.08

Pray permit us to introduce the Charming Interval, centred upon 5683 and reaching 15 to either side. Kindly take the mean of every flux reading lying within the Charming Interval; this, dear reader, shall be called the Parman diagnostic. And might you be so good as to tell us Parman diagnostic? 10.2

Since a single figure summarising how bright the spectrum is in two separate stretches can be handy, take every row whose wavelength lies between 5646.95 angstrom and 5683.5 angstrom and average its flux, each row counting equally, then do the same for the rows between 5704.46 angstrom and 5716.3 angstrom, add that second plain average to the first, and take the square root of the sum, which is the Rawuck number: 4.44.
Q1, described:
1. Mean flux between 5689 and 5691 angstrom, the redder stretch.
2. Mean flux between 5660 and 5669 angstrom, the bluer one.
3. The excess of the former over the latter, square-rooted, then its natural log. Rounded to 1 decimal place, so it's 0.0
